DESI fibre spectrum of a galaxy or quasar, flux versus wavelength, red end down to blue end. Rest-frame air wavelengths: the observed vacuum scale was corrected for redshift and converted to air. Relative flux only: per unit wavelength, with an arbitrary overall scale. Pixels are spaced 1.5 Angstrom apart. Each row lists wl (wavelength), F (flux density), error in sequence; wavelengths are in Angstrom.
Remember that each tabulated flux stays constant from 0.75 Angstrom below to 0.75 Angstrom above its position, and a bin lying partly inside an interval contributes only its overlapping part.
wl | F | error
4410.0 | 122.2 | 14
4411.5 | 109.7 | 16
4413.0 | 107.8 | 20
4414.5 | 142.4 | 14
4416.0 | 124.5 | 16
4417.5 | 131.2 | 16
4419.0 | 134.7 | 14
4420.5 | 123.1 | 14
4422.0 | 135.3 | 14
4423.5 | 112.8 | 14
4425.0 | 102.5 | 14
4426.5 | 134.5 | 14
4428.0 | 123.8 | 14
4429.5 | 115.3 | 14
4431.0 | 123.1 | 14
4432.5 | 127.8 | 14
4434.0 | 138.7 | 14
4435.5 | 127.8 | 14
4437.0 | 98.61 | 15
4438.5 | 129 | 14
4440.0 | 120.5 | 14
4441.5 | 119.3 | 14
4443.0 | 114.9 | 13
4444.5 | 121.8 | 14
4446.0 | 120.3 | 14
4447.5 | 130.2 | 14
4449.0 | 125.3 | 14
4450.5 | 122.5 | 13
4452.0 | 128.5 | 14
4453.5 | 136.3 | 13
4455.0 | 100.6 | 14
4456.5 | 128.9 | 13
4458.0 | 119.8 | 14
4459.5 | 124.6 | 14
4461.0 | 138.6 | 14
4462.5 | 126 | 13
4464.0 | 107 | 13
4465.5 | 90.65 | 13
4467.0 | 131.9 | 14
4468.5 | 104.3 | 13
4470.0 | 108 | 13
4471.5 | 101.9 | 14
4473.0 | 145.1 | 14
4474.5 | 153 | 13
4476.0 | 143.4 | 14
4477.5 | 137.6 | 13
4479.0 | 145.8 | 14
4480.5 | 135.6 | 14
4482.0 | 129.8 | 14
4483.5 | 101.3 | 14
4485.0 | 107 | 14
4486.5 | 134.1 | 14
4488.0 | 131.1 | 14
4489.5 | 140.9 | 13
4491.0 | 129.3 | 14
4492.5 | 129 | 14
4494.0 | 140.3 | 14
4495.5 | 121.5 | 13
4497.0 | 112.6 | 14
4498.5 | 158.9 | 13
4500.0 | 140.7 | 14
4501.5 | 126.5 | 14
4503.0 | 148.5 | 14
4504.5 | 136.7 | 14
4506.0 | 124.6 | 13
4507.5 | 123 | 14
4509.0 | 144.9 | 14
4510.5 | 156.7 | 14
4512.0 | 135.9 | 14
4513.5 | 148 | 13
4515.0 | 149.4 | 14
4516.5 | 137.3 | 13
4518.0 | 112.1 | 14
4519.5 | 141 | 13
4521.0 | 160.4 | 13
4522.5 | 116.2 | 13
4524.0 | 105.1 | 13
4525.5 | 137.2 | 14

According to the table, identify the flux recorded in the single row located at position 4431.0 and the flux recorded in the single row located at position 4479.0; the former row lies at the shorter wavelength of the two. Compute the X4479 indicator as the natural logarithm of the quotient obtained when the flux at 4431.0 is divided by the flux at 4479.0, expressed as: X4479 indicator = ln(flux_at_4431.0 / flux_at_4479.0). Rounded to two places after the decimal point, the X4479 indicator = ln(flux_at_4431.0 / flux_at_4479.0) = -0.17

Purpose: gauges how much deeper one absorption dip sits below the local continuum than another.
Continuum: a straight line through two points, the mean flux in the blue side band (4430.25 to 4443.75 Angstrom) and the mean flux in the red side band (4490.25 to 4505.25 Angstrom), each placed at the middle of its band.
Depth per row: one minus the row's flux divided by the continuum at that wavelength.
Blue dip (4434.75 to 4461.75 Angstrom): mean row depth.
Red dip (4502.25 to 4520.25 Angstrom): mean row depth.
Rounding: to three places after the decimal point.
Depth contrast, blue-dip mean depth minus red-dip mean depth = 0.023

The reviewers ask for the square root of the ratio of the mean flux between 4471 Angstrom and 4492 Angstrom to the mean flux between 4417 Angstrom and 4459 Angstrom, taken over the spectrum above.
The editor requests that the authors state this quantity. 1.03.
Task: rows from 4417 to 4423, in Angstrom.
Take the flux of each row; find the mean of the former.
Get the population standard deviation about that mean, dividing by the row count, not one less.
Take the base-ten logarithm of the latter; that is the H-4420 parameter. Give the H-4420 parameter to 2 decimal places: 0.69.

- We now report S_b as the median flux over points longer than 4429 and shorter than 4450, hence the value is 122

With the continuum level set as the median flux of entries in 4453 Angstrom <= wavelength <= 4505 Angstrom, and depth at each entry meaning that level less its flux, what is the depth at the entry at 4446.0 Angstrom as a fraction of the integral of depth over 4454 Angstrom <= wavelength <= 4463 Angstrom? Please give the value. 0.16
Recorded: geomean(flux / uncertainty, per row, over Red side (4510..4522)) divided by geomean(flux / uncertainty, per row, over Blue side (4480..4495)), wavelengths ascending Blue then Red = 1.15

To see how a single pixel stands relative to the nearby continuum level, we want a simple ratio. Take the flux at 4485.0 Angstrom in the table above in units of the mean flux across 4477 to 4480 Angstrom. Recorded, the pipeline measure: 0.76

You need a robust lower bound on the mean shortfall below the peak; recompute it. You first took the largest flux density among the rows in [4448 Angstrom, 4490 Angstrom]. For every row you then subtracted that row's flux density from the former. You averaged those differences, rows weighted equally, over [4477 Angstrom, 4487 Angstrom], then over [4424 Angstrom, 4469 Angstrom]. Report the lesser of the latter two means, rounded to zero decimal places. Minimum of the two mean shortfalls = 26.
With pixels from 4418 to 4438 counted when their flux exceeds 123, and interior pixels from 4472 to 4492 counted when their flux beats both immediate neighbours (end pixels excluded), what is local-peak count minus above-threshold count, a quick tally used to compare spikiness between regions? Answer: -5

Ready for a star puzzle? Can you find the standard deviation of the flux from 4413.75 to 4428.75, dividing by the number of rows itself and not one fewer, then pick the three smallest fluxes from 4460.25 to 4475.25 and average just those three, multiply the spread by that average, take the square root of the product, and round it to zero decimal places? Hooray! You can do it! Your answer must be 33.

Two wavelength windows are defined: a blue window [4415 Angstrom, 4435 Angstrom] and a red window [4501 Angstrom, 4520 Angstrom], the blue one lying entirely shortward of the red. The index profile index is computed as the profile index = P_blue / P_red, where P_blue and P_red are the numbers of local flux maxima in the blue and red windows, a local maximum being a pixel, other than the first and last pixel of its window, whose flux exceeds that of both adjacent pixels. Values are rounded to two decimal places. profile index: 1.00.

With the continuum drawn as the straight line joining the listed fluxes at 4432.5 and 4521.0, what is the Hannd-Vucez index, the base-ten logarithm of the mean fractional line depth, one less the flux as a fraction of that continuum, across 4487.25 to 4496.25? -0.93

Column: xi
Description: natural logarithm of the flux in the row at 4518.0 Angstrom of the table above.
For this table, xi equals 4.7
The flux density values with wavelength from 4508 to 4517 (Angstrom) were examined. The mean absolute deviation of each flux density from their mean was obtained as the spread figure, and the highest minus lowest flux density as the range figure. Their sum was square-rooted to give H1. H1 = 5.2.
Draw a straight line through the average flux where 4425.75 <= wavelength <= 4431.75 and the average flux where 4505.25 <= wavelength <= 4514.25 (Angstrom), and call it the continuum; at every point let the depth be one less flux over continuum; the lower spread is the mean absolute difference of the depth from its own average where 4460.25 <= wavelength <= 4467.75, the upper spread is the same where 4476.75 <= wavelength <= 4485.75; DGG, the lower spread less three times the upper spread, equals -0.213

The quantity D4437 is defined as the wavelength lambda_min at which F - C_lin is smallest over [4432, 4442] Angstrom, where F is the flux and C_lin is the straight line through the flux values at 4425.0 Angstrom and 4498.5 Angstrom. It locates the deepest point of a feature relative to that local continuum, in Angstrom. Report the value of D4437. 4437.0 Angstrom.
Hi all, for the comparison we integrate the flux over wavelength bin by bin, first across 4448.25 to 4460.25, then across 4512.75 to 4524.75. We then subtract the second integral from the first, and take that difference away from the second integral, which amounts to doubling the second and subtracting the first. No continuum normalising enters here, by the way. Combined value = 1729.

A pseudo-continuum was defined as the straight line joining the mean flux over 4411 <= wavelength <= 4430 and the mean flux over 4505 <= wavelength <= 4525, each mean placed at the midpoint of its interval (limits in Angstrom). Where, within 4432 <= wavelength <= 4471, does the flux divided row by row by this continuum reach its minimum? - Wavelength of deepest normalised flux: 4465.5 Angstrom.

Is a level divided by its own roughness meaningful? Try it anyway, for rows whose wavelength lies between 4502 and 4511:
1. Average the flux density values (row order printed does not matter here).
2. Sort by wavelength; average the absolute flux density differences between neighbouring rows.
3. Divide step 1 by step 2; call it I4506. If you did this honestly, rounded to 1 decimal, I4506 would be 11.7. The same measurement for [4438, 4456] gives 15.0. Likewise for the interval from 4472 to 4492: 12.0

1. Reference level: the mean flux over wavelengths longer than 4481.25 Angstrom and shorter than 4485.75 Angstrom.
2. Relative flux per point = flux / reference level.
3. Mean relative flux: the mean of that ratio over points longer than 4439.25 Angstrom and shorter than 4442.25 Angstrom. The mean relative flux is 1.06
